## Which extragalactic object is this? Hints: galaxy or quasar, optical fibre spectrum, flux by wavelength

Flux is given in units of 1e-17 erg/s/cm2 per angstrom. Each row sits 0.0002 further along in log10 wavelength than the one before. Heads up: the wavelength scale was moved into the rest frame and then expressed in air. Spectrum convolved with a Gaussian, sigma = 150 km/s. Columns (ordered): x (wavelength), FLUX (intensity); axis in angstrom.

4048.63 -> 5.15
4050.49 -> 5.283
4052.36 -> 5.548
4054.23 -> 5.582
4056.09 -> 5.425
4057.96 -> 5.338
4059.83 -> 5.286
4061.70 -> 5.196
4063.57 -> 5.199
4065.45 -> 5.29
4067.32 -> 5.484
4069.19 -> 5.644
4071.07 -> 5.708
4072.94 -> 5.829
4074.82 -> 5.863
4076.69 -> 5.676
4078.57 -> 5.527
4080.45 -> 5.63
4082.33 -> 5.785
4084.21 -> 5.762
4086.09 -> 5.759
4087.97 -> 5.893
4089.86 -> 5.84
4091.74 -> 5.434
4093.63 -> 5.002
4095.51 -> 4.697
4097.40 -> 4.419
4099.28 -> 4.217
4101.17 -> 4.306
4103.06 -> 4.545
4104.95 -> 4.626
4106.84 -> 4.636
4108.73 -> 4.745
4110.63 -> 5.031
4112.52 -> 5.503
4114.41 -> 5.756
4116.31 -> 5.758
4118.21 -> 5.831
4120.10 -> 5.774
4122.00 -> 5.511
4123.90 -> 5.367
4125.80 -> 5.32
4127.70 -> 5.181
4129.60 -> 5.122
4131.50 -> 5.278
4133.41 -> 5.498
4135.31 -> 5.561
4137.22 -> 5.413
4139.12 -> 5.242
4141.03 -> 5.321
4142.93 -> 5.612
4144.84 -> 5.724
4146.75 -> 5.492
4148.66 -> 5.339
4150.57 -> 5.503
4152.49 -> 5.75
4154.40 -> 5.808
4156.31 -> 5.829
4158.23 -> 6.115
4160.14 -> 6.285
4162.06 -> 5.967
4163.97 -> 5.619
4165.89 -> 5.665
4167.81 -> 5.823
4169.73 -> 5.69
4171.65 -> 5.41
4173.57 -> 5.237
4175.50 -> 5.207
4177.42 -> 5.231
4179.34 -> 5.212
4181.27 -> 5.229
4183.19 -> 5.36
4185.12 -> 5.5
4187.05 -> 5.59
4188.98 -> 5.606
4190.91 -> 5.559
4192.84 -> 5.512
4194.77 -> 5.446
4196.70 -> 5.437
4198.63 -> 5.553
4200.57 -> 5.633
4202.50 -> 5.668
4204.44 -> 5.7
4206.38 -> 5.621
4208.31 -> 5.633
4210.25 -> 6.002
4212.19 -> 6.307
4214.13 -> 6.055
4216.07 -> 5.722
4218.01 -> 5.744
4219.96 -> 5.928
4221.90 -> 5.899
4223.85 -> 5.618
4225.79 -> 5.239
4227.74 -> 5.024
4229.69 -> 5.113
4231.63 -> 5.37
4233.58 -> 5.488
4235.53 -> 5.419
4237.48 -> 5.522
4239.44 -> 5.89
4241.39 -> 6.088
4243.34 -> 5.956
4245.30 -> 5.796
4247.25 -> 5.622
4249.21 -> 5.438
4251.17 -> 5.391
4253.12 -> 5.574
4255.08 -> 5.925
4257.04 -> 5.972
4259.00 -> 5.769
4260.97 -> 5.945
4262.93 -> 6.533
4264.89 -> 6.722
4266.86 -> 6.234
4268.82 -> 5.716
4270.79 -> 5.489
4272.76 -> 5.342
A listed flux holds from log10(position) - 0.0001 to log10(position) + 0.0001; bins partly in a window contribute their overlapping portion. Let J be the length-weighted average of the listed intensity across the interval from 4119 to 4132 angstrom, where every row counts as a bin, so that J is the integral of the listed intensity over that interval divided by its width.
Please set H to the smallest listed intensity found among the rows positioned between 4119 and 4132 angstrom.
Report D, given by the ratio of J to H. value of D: 1.05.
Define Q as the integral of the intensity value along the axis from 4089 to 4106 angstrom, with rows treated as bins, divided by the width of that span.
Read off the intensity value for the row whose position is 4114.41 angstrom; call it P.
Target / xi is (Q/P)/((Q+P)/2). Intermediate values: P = 5.756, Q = 4.78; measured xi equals 0.158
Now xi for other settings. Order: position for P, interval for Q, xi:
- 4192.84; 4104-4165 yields 0.181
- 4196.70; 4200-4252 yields 0.188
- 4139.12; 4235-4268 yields 0.202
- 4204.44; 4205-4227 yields 0.177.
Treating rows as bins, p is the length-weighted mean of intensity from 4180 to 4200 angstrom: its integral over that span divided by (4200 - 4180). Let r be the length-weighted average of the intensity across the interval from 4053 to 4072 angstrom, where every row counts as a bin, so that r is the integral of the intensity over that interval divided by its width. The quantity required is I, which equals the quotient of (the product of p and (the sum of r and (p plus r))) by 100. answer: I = 0.893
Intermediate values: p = 5.48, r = 5.42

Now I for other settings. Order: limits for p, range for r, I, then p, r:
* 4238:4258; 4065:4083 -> 0.983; 5.76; 5.65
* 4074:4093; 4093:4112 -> 0.854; 5.70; 4.64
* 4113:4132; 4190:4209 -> 0.915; 5.50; 5.58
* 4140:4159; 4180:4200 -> 0.936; 5.64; 5.48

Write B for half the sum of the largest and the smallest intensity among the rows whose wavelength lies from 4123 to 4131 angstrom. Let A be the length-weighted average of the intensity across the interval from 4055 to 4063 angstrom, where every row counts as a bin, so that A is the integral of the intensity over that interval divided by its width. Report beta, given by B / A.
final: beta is 0.99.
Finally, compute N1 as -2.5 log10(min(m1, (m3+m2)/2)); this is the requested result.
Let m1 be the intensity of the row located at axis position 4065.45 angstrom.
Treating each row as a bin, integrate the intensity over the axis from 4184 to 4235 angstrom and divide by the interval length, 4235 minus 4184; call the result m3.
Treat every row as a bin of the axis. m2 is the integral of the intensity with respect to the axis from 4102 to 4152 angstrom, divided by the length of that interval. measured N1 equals -1.81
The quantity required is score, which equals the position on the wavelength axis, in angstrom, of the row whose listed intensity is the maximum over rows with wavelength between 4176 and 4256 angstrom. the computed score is 4212.19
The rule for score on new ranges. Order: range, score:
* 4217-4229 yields 4219.96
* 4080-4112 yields 4087.97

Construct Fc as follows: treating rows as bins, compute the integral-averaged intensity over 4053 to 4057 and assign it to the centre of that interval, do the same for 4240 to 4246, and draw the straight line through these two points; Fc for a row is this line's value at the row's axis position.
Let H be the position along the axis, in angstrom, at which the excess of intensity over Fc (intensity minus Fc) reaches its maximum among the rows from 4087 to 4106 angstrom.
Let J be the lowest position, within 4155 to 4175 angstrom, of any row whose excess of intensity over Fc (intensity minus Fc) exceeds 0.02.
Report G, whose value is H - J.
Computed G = -68.3 angstrom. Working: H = 4087.97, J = 4156.31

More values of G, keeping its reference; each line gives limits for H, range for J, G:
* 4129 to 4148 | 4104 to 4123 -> 30.4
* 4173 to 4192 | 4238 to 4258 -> -52.4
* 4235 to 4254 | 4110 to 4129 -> 127.0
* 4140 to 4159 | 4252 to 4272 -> -104.7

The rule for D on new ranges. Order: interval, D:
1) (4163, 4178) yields 1.05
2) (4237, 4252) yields 1.06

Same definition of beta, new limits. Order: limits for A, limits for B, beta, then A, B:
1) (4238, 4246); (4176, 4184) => 0.89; 5.91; 5.3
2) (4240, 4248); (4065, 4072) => 0.94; 5.88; 5.5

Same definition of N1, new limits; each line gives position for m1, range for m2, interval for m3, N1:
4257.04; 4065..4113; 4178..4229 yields -1.84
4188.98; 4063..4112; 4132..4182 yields -1.83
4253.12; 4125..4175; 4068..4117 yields -1.84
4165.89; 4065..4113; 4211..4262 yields -1.85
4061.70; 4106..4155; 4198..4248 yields -1.79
